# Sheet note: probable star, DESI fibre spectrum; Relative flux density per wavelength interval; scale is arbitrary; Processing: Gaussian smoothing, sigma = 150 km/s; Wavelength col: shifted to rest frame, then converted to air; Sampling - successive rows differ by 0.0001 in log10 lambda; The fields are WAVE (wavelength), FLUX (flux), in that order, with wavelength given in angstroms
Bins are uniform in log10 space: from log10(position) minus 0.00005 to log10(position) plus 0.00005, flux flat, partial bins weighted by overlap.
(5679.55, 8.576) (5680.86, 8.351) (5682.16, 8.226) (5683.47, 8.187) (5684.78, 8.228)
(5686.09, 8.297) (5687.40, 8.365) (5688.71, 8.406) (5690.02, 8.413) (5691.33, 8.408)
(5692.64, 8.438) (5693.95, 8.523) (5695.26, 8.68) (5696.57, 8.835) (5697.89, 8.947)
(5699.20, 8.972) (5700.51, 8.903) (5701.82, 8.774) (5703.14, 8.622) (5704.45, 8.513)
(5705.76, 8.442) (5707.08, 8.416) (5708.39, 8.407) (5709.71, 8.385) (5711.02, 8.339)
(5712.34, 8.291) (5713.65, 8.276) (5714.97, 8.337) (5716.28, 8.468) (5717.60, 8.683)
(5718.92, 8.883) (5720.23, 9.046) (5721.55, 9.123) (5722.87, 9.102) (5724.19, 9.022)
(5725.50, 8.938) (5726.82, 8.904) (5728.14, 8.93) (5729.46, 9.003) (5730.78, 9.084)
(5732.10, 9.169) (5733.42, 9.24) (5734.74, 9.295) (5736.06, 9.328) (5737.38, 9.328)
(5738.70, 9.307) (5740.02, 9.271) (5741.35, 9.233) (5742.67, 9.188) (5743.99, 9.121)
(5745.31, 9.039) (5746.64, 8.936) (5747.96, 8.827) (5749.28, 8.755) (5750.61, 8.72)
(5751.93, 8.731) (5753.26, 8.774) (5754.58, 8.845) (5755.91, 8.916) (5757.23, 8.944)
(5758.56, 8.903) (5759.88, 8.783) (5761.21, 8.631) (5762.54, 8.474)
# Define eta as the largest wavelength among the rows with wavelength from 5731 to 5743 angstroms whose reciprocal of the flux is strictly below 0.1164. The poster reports 5742.67 angstroms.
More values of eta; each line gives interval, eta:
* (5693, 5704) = 5703.14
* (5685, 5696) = 5695.26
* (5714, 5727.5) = 5726.82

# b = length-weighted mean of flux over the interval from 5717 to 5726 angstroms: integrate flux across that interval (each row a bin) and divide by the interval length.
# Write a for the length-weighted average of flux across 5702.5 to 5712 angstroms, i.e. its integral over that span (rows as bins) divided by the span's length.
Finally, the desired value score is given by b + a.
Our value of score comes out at 17.4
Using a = 8.4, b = 9.0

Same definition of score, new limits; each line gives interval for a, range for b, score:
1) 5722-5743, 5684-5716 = 17.7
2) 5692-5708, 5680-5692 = 17.0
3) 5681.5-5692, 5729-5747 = 17.5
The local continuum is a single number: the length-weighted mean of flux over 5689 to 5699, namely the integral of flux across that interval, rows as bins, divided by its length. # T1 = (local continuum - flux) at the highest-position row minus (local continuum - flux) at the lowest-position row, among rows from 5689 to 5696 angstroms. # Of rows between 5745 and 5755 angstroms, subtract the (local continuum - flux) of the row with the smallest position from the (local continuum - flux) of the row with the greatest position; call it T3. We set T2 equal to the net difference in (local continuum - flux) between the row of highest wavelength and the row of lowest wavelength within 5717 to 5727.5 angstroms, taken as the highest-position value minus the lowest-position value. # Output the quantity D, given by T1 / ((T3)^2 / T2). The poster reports 2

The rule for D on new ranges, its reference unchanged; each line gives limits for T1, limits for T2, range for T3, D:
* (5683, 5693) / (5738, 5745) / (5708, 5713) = -3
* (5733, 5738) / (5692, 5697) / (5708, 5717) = 9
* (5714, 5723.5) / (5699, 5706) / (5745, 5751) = -4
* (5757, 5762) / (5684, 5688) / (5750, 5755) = -3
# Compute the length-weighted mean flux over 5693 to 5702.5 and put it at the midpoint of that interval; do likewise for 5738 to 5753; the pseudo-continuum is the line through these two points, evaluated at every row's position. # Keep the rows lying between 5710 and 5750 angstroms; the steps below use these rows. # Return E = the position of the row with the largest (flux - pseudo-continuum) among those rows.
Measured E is 5736.06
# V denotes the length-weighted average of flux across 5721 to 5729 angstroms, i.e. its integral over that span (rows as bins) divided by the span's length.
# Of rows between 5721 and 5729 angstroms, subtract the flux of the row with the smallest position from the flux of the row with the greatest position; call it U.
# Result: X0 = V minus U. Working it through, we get 9.19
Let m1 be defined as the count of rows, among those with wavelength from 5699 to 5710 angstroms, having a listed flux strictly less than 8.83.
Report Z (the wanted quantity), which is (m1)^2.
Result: 49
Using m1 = 7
